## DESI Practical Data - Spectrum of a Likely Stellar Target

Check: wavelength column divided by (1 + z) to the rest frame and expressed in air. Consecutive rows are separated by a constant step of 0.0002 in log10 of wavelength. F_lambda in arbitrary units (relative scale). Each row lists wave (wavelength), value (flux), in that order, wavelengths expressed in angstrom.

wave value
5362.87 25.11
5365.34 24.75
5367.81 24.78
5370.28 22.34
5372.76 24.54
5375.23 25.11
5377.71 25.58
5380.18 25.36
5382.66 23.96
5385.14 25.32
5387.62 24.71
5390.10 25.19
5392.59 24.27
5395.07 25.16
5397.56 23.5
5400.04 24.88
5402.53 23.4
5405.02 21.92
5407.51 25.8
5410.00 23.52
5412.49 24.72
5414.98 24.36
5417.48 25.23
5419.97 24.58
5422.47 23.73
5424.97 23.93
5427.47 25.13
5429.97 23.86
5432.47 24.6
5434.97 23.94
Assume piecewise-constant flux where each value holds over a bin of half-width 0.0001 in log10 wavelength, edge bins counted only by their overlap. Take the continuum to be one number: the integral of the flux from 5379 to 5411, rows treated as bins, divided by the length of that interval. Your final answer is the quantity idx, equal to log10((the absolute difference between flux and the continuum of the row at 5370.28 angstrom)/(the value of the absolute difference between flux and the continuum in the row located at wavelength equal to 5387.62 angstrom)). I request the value 0.80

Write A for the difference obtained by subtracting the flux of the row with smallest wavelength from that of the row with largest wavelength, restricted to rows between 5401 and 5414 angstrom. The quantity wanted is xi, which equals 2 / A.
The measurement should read 1.5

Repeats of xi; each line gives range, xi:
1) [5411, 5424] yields -2.0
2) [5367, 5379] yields 2.5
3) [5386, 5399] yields -1.7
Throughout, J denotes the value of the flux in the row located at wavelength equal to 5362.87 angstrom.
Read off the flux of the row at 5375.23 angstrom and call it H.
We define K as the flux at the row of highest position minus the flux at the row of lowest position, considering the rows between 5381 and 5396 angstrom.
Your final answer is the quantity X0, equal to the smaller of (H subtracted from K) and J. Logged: -23.9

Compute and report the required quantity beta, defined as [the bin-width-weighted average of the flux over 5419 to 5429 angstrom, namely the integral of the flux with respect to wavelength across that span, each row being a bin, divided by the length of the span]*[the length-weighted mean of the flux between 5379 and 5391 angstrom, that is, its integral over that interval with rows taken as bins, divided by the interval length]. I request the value 605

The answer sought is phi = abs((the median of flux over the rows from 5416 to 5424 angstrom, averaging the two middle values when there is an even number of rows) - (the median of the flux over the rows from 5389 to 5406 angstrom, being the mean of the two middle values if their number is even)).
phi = 0.3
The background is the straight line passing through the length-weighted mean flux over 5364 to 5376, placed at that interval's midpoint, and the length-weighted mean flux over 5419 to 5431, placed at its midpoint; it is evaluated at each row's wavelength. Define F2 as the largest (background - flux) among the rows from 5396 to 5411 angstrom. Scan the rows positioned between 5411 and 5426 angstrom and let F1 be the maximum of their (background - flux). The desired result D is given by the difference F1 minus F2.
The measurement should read -1.8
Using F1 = 0.50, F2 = 2.33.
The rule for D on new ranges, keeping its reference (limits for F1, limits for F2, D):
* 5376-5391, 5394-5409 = -2.0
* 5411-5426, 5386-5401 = -0.3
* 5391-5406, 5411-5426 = 1.8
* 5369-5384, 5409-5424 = 1.2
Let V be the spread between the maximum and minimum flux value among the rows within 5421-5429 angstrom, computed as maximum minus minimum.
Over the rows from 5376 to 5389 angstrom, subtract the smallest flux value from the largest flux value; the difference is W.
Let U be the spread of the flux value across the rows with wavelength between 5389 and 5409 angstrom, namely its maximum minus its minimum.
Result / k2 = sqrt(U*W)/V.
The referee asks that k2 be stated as 1.79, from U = 3.9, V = 1.4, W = 1.62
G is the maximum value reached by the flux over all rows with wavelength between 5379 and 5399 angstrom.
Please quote 25.36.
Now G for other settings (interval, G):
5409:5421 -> 25.23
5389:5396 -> 25.19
